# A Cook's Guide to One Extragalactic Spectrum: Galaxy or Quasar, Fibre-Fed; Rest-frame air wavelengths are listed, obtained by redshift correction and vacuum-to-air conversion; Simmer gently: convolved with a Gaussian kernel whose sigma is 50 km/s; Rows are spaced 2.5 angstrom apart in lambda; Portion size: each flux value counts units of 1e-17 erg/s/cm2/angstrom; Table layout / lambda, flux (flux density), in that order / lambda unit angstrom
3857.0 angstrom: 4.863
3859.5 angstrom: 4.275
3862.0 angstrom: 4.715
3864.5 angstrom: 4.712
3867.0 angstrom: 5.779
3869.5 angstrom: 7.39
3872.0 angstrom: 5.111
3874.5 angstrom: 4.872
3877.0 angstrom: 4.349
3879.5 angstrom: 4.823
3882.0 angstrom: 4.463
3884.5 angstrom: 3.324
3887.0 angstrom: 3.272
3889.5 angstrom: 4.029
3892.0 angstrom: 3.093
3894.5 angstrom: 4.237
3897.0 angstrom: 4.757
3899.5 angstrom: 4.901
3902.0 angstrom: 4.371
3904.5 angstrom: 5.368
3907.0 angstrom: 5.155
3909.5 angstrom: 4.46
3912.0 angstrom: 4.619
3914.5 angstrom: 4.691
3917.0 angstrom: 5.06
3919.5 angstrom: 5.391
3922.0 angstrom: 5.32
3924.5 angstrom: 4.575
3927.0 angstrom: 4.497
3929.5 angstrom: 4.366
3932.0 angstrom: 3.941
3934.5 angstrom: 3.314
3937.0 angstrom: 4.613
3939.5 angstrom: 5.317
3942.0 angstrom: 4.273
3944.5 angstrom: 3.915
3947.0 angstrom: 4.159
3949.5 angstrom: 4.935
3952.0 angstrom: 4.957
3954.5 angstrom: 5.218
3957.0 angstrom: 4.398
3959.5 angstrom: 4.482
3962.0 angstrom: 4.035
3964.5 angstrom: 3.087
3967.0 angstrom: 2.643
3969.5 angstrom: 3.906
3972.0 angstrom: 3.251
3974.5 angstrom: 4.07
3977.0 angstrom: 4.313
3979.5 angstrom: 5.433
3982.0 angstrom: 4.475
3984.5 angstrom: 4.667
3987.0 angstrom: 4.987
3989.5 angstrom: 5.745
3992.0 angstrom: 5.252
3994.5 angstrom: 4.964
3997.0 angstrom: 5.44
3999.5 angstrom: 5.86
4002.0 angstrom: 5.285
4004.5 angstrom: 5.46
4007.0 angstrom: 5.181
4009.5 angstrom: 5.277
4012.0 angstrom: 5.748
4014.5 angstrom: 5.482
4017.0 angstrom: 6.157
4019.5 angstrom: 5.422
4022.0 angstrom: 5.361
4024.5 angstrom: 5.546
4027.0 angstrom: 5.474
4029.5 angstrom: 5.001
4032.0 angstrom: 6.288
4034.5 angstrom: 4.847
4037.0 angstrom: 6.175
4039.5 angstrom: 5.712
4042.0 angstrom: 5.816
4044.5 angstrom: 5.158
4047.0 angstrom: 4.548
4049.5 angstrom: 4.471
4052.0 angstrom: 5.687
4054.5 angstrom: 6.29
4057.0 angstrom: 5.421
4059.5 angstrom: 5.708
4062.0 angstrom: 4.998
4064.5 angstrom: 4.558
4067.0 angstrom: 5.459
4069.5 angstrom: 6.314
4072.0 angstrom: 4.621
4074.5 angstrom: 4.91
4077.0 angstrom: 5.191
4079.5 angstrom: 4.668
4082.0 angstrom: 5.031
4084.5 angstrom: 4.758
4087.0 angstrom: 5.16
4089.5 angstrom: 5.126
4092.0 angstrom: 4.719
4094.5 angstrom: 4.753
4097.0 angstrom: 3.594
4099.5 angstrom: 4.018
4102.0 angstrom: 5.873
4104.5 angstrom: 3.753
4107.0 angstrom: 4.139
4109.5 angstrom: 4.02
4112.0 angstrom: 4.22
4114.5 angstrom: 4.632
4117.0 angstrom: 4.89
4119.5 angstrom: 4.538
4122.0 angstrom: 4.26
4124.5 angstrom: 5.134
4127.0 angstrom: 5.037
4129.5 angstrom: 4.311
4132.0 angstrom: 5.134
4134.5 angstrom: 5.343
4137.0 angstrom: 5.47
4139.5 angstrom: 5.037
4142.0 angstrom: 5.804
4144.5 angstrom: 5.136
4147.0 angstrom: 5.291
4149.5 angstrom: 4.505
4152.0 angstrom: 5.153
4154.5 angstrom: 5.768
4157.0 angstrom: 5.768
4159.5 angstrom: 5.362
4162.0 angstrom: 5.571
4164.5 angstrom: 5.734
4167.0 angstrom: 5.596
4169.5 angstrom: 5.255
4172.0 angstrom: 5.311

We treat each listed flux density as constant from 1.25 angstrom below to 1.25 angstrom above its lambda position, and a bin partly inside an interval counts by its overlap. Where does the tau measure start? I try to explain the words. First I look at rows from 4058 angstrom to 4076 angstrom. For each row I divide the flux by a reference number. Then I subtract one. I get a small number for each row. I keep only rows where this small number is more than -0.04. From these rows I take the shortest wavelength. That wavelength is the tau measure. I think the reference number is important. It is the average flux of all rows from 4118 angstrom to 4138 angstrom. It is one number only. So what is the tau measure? 4059.5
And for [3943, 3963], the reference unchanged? 3949.5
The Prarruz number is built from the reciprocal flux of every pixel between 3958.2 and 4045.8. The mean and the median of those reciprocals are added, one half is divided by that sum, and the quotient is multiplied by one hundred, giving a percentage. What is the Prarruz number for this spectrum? 126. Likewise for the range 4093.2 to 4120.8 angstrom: 107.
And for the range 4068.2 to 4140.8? 118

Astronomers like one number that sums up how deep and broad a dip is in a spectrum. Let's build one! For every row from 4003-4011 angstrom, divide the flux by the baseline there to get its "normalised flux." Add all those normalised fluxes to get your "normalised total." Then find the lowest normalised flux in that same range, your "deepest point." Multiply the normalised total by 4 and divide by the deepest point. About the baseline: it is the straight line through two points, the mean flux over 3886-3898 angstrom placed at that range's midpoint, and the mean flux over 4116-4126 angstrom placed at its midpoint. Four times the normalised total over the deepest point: 12.3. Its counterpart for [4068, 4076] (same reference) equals 13.7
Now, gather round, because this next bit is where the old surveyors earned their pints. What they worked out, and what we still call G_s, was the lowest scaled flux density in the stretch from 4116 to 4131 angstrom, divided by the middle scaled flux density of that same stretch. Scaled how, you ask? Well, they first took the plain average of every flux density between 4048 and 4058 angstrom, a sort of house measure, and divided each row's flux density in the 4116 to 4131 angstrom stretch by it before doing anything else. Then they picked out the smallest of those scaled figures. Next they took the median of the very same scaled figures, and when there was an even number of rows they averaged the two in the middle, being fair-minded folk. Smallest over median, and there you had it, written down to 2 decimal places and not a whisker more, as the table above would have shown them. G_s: 0.90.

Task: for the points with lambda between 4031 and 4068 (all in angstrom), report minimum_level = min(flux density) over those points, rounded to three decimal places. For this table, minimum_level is 4.471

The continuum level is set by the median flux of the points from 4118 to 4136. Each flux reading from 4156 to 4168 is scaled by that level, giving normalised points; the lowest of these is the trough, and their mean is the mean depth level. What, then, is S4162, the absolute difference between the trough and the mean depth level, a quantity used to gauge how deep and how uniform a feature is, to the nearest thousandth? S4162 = 0.048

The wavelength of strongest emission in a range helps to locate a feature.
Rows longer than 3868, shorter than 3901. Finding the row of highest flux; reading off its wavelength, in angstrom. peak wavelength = 3869.5 angstrom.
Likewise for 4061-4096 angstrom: 4069.5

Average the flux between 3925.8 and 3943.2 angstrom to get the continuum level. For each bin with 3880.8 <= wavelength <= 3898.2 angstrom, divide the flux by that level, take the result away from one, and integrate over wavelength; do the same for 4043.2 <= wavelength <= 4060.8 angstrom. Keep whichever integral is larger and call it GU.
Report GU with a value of 1.8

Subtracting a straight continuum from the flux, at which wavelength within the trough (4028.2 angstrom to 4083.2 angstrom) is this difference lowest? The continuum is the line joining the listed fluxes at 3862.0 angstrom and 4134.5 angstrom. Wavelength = 4049.5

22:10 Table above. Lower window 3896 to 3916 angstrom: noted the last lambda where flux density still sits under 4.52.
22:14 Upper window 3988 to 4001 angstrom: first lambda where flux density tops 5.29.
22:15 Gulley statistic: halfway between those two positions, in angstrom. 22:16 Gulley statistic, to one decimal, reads 3949.5 angstrom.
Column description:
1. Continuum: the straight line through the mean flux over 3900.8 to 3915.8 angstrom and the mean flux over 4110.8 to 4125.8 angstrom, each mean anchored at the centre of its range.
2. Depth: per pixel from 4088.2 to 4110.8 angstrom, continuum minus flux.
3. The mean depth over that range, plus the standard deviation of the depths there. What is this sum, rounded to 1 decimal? 0.9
